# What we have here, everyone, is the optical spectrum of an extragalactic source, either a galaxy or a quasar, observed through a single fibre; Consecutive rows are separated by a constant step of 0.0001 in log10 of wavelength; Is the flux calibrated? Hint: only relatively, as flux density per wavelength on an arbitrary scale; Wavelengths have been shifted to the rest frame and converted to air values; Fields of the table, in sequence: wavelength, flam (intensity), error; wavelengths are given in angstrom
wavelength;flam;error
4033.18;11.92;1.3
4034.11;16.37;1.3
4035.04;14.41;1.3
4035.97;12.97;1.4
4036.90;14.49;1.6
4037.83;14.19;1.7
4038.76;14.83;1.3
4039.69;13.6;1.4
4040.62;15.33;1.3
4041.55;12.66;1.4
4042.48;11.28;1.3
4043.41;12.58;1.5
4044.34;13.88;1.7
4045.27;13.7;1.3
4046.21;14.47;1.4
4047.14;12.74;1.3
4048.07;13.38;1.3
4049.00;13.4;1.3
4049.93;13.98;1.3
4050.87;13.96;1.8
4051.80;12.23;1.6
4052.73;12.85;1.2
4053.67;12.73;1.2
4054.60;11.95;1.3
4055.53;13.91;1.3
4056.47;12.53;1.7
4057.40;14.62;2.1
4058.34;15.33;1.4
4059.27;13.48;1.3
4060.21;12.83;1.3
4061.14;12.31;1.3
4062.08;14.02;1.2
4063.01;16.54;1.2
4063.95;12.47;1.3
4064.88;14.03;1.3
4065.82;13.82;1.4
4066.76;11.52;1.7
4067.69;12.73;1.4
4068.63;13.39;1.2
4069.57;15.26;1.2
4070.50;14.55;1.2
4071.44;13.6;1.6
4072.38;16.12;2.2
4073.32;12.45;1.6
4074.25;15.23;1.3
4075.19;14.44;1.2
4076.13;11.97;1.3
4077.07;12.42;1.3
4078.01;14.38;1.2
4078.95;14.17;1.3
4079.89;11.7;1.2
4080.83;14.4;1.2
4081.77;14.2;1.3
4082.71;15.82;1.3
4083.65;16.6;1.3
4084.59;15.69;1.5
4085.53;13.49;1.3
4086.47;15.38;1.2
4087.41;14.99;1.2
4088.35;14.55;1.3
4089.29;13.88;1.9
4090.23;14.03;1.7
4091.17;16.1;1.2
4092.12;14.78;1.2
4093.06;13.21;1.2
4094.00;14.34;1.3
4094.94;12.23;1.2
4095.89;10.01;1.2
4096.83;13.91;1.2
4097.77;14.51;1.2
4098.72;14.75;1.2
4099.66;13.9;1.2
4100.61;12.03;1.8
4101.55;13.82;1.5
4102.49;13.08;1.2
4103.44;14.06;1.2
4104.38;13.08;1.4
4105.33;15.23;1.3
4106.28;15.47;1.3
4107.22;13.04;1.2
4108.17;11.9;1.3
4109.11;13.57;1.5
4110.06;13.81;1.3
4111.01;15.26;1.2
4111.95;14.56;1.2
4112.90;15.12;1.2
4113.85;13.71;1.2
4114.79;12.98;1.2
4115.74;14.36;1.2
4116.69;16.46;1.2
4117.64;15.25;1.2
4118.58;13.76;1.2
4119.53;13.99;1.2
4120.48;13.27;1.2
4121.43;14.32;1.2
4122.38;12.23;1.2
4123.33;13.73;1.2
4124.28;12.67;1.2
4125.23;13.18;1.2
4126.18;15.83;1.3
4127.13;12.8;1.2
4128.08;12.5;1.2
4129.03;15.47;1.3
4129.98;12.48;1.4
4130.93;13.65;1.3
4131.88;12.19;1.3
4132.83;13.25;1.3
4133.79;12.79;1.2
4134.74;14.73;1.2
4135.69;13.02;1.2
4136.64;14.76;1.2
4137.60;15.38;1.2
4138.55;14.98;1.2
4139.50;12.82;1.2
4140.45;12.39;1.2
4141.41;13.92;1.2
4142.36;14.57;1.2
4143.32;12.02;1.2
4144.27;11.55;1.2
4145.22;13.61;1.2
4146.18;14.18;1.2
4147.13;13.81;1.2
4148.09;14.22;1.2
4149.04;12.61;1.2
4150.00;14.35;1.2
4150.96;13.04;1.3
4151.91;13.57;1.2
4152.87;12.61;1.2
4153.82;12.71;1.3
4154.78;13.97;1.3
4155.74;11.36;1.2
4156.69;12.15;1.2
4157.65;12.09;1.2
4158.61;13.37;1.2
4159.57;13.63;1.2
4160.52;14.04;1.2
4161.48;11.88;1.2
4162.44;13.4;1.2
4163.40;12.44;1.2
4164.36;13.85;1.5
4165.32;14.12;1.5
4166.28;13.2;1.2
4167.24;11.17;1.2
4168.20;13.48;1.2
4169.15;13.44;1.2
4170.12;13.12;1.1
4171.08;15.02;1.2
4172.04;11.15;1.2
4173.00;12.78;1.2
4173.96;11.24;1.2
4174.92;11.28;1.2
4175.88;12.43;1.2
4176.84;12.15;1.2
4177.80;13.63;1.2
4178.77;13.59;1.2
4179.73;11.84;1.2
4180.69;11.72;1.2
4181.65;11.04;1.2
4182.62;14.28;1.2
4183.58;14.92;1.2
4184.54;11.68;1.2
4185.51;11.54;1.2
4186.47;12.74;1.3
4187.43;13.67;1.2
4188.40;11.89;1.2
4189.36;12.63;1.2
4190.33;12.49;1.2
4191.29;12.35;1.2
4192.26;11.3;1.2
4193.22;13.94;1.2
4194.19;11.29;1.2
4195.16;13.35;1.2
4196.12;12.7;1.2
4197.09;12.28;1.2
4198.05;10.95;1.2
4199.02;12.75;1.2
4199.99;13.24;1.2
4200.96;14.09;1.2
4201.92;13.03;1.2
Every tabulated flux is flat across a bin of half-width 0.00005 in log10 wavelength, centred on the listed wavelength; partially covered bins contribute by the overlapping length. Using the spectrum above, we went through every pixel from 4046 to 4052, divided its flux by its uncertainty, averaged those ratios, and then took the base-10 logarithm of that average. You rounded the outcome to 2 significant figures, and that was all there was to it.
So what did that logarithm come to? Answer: 0.98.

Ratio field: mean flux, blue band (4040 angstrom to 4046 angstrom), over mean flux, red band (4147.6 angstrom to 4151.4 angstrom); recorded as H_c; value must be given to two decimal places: 0.98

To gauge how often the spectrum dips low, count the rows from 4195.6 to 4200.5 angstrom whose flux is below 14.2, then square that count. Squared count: 25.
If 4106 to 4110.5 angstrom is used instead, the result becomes 16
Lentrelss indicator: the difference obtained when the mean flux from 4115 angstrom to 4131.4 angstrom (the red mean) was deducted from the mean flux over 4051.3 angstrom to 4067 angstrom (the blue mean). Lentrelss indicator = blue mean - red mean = -0.5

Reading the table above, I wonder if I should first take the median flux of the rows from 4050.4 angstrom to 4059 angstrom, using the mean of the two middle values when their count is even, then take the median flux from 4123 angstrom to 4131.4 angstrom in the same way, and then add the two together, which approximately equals 26.0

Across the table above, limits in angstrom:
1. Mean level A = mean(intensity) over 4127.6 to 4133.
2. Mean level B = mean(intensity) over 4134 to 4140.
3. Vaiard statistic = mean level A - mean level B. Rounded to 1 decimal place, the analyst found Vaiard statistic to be -1.0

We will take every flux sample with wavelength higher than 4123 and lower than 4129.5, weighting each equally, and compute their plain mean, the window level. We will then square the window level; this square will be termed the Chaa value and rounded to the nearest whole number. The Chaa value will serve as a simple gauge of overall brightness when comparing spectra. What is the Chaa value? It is 189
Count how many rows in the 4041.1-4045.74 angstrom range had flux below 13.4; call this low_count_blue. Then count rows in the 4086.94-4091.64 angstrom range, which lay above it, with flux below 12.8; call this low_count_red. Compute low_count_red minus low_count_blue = -3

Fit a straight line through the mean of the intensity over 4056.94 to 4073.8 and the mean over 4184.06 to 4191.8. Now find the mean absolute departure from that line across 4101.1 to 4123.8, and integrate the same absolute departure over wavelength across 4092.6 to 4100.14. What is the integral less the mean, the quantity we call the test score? 7.6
